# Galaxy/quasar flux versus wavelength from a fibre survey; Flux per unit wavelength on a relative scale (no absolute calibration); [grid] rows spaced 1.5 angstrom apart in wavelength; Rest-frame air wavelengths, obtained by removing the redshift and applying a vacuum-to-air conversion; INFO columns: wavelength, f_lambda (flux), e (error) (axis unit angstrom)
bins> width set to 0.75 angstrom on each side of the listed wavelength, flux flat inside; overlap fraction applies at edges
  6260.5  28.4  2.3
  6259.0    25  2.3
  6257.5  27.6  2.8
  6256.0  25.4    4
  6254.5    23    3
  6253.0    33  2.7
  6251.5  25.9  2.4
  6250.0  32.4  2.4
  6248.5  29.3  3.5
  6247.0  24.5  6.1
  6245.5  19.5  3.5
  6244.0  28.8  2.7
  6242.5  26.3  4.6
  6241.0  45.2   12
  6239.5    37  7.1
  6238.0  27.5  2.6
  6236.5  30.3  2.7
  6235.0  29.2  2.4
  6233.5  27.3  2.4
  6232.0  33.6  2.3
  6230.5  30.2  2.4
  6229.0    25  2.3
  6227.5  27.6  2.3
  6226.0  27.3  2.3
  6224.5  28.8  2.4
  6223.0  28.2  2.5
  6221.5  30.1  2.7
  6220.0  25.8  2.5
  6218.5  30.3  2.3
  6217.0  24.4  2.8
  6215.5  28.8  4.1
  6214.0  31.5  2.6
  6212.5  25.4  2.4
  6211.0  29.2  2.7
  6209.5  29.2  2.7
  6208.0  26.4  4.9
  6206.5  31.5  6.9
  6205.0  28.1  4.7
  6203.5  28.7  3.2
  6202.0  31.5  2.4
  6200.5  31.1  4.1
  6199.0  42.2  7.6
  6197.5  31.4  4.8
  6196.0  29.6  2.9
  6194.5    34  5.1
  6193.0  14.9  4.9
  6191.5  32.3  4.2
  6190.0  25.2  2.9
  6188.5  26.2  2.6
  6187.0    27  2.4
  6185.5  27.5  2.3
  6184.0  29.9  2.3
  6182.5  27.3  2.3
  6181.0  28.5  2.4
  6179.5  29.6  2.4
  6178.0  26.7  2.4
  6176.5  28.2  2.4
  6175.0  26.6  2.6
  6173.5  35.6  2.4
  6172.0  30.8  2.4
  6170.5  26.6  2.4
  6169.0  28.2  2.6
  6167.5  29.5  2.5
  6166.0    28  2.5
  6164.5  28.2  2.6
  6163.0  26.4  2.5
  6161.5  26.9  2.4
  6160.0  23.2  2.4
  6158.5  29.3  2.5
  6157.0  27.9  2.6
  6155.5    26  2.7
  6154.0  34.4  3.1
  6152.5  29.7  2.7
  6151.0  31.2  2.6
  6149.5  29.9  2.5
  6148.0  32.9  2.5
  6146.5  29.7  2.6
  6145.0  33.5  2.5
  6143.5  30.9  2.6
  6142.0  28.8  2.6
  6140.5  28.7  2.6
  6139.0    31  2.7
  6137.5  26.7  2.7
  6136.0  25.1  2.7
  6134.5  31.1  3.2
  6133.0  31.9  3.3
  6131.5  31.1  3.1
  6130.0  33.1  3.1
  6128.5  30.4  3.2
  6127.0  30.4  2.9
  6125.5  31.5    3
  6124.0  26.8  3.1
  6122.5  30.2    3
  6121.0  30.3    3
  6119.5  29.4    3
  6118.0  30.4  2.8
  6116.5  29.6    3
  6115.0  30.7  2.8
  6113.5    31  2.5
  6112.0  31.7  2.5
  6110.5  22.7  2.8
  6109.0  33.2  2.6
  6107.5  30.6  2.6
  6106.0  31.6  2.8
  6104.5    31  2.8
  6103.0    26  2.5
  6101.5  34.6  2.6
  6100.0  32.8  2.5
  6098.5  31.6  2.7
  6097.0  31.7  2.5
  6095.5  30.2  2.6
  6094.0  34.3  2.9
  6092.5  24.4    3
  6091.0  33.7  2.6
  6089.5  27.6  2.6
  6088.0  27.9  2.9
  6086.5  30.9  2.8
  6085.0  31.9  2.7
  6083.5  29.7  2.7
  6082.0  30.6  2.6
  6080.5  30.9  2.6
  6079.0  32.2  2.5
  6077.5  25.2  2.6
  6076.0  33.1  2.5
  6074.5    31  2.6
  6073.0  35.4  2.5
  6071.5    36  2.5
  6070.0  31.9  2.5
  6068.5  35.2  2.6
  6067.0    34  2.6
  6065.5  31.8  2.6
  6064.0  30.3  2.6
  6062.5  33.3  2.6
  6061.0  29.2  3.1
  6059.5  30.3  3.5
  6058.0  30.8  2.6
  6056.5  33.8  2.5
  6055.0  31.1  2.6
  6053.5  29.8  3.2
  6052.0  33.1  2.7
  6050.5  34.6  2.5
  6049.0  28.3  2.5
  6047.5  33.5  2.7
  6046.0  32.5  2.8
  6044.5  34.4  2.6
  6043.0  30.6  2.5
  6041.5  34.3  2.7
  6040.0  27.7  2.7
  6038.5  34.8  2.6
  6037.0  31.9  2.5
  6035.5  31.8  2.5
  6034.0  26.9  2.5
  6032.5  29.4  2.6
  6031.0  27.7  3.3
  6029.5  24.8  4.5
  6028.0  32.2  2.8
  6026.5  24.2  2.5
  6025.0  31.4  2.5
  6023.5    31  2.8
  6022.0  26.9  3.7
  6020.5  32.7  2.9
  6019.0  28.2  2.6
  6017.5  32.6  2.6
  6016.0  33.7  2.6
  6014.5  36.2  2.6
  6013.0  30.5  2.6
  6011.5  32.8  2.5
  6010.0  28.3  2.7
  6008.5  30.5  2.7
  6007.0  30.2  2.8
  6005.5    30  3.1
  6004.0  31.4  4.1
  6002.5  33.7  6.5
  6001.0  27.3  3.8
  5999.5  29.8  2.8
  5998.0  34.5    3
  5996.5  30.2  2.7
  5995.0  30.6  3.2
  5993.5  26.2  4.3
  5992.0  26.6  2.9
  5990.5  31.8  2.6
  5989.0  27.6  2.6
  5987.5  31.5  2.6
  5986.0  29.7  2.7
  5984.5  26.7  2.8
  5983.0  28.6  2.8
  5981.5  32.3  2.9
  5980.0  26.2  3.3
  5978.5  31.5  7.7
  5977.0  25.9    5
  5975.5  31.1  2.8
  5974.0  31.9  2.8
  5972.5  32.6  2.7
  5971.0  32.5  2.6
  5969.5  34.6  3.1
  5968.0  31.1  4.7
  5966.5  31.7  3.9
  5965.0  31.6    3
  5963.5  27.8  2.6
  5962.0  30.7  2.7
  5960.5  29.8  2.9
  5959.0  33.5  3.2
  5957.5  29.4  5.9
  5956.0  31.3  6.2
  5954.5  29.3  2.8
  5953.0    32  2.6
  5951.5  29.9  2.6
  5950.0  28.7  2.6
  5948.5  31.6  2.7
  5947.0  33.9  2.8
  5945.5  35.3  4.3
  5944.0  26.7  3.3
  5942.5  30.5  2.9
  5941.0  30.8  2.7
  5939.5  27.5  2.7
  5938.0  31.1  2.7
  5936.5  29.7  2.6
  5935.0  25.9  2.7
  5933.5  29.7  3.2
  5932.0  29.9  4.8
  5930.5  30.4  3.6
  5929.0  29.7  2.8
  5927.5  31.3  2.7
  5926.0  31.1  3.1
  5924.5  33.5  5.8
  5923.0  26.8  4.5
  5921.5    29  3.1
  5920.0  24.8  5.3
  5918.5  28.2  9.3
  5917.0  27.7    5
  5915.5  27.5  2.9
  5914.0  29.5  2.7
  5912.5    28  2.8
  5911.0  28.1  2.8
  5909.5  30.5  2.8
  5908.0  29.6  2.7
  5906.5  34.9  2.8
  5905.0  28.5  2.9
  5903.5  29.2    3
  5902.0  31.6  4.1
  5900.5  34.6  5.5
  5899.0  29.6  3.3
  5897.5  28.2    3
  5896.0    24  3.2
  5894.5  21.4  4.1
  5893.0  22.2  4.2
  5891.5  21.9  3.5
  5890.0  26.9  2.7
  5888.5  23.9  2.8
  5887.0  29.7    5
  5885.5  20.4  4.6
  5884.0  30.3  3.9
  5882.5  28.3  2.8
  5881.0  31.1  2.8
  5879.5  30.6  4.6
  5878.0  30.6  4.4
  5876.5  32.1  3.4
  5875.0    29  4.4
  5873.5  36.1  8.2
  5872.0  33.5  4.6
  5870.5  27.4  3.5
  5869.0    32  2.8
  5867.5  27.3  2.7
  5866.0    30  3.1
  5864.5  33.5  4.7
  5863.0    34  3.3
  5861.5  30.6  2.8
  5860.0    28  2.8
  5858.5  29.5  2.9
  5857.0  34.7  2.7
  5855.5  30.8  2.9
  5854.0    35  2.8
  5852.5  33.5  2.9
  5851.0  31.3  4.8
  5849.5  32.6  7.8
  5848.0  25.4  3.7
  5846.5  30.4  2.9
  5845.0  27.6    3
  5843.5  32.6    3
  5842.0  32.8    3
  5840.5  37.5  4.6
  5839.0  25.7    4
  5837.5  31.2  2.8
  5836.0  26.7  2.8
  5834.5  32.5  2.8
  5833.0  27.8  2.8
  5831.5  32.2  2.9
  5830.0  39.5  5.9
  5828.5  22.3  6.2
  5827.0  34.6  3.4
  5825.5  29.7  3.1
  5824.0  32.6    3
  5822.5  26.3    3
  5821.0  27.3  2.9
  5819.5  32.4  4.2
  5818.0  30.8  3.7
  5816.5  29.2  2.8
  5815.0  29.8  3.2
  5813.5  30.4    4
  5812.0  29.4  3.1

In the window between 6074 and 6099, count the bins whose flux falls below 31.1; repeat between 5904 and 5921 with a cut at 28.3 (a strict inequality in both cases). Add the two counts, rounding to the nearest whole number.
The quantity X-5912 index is 16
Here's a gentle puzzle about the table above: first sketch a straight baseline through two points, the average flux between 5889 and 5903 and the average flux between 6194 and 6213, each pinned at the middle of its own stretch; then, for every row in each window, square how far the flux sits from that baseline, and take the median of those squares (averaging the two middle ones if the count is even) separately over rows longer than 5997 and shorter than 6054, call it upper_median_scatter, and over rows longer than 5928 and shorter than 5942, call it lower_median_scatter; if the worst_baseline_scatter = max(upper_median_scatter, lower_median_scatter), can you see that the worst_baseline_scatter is 11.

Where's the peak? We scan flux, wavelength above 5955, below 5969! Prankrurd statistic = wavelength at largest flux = 5959.0 angstrom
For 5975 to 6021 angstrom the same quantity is 6014.5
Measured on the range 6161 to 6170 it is 6167.5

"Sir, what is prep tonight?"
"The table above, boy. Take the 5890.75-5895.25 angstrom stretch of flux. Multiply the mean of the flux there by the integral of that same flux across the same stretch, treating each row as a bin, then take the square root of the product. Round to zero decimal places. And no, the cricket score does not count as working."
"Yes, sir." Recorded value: 46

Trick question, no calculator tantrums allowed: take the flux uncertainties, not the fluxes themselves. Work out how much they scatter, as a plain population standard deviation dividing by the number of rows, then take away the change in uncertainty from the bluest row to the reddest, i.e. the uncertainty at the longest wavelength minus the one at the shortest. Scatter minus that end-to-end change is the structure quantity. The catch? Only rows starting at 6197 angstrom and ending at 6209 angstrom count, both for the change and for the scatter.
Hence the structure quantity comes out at 1.5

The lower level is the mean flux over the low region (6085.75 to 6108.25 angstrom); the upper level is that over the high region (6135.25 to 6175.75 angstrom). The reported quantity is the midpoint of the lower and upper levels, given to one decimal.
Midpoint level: 29.8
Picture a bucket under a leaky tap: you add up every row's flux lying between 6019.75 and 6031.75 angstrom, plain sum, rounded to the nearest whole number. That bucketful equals 231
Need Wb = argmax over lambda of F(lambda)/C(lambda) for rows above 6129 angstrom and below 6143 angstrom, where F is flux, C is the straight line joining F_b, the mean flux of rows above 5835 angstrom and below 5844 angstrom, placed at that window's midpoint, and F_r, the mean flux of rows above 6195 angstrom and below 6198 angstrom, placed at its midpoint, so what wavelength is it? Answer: 6130.0 angstrom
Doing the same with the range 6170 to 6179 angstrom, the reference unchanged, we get 6173.5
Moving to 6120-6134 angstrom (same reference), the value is 6130.0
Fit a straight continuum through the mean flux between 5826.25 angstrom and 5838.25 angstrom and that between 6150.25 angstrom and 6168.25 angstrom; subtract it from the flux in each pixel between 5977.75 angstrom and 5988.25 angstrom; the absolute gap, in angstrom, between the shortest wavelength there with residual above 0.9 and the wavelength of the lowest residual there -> 1.5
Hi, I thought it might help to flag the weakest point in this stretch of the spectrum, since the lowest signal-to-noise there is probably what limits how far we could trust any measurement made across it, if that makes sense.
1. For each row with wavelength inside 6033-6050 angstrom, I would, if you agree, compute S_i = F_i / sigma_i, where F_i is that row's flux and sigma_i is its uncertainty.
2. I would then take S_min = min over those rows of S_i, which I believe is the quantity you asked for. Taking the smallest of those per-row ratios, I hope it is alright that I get 10.3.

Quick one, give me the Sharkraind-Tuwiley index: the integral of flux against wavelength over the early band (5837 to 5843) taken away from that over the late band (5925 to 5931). -7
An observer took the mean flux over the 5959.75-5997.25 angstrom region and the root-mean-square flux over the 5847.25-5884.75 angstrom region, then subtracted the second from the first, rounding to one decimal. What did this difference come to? -1.2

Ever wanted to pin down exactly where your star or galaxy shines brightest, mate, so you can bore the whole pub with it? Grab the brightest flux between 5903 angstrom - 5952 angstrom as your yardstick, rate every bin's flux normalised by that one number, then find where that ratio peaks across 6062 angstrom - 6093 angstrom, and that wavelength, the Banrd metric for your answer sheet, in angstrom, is 6071.5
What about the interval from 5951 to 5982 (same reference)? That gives 5969.5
